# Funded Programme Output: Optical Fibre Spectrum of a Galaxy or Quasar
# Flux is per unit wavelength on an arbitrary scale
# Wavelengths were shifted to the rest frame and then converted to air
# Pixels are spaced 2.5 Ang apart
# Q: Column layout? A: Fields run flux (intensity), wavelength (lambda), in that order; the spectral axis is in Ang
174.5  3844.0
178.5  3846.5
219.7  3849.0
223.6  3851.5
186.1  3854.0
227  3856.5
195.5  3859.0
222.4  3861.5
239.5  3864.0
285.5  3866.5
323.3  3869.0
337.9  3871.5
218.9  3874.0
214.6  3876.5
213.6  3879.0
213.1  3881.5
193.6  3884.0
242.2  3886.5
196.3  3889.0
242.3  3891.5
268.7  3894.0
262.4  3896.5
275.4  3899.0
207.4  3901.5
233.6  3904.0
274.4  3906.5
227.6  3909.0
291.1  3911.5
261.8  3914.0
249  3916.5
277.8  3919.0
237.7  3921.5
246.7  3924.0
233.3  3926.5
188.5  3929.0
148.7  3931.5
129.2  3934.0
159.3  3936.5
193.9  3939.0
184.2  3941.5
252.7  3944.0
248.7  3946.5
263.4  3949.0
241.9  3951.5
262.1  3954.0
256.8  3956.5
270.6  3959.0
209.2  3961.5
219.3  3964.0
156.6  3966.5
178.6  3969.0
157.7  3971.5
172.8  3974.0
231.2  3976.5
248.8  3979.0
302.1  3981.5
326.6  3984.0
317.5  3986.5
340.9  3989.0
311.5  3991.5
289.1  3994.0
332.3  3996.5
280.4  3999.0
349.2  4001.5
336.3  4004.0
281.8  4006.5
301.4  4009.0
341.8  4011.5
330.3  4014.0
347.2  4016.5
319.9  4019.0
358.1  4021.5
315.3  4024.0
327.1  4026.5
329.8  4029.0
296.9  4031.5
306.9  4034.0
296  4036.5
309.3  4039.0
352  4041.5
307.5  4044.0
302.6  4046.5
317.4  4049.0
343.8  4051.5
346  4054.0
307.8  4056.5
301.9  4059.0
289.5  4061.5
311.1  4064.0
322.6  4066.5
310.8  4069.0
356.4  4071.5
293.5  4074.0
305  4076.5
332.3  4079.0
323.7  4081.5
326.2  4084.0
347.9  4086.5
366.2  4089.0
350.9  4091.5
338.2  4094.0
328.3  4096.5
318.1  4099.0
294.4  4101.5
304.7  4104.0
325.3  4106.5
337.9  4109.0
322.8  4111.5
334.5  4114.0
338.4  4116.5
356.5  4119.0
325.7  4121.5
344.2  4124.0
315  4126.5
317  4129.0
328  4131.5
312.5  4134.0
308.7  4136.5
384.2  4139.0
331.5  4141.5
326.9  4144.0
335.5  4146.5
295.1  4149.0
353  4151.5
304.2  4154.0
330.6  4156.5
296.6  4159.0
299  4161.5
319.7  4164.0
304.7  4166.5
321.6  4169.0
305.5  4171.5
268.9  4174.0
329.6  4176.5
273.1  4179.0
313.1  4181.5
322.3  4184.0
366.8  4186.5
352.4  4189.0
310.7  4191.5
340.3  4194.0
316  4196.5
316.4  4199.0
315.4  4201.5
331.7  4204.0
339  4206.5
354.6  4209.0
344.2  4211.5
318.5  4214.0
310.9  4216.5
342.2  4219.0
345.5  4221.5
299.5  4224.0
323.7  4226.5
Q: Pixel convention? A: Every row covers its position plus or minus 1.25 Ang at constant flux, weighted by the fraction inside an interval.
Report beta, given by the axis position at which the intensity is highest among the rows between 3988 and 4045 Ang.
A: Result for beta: 4021.5 Ang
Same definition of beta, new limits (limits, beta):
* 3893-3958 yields 3911.5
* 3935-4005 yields 4001.5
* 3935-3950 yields 3949.0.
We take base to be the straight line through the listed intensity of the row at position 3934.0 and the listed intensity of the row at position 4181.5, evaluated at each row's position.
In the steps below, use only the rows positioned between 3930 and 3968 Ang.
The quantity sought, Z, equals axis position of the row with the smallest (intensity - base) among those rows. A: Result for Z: 3934.0 Ang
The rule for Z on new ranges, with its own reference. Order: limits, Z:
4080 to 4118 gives 4101.5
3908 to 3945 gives 3934.0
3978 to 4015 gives 3979.0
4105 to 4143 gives 4136.5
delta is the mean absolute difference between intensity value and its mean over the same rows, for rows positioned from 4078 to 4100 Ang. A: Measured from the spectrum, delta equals 12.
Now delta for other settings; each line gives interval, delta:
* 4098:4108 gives 11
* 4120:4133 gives 8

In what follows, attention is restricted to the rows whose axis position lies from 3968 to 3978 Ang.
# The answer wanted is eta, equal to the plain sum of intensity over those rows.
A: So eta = 740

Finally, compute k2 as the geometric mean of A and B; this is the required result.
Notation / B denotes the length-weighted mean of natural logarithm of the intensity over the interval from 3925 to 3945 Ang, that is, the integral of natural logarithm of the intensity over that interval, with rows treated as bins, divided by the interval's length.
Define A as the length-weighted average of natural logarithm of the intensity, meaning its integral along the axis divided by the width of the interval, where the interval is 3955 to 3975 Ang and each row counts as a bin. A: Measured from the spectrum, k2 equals 5.25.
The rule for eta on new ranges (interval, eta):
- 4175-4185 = 1238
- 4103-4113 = 1291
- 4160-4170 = 1245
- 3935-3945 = 790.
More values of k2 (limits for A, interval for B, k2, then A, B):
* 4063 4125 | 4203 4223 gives 5.80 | 5.79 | 5.81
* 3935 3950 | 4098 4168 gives 5.56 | 5.35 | 5.78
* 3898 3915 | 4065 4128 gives 5.66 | 5.53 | 5.79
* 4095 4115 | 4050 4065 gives 5.76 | 5.77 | 5.76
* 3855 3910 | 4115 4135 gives 5.63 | 5.47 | 5.80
